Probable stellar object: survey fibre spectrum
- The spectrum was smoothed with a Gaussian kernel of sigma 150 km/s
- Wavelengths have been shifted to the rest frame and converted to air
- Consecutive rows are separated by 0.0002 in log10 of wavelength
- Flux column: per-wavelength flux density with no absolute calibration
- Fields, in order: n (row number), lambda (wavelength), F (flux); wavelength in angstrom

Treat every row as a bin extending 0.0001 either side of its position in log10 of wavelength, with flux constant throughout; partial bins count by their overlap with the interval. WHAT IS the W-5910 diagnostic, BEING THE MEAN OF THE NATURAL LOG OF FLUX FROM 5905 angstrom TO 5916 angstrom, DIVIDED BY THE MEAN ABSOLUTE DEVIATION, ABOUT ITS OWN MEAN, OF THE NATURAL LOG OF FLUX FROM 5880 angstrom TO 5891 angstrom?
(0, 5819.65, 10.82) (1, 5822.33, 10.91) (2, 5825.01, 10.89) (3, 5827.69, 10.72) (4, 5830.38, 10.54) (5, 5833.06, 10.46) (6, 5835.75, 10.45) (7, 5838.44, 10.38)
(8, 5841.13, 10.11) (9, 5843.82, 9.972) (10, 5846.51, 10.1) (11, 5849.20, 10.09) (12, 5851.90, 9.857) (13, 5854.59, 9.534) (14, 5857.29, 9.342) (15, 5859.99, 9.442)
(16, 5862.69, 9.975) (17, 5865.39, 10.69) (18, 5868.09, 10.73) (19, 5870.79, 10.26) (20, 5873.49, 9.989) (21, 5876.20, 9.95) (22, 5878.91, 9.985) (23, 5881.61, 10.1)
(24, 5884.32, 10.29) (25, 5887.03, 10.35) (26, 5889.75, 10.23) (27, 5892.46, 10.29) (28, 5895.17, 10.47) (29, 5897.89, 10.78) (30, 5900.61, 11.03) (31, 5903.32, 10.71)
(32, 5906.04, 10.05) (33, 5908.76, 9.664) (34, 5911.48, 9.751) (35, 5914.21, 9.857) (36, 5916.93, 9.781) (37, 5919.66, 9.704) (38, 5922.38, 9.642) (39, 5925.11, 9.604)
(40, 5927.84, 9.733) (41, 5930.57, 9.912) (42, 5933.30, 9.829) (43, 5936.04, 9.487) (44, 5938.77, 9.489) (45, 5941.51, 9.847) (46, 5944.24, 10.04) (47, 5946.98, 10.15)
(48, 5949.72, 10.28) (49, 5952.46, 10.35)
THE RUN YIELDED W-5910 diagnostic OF 302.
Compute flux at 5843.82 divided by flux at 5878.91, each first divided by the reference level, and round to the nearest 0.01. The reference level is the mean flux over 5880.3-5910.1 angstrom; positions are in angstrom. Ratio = 1.00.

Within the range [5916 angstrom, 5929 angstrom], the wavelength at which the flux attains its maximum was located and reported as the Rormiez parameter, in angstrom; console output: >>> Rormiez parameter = 5916.93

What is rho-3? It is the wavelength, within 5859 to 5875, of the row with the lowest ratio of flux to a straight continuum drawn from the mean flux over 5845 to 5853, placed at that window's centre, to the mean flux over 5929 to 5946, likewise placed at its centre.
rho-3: 5859.99 angstrom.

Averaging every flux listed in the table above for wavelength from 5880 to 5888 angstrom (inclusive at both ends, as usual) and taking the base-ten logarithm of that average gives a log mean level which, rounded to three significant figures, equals 1.01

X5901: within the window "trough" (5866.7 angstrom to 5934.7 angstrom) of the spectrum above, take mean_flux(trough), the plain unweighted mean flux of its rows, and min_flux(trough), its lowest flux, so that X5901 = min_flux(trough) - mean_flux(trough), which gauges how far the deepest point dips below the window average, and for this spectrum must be -0.5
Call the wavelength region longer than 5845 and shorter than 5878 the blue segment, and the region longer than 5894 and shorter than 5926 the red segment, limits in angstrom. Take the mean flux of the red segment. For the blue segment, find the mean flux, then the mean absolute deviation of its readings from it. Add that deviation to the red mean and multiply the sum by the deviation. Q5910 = 3.27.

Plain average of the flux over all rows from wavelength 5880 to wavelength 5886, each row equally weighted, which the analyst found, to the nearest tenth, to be 10.2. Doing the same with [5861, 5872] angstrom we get 10.4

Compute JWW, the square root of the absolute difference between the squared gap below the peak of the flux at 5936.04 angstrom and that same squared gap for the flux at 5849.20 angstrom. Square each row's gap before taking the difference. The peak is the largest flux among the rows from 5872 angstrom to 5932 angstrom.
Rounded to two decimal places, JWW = 1.22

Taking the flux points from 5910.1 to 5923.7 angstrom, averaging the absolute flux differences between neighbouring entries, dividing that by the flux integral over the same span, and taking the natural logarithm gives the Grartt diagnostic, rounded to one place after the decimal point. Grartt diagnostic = -7.4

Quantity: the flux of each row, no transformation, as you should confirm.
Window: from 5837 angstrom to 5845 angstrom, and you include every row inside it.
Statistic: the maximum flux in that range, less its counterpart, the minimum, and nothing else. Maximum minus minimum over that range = 0.4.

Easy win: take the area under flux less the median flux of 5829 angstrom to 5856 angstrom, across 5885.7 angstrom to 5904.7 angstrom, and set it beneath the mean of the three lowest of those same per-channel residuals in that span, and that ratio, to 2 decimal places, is 0.02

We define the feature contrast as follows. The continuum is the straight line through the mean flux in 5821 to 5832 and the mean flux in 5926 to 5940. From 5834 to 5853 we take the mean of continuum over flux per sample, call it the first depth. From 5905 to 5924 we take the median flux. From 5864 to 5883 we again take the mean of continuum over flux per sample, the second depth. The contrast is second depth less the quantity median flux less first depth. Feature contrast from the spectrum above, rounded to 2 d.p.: -7.70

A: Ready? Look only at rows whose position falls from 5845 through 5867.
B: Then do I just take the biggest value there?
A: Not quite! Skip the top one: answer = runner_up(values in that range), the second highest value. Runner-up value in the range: 10.1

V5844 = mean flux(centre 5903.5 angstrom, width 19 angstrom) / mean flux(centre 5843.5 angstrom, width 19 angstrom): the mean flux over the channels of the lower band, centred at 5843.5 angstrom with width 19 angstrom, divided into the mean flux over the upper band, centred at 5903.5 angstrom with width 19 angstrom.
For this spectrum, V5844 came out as 1.02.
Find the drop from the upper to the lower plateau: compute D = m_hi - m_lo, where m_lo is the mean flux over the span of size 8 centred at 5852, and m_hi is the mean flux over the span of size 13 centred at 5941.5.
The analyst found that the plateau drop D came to 0.0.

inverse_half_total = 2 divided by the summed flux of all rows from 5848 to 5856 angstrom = 0.068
